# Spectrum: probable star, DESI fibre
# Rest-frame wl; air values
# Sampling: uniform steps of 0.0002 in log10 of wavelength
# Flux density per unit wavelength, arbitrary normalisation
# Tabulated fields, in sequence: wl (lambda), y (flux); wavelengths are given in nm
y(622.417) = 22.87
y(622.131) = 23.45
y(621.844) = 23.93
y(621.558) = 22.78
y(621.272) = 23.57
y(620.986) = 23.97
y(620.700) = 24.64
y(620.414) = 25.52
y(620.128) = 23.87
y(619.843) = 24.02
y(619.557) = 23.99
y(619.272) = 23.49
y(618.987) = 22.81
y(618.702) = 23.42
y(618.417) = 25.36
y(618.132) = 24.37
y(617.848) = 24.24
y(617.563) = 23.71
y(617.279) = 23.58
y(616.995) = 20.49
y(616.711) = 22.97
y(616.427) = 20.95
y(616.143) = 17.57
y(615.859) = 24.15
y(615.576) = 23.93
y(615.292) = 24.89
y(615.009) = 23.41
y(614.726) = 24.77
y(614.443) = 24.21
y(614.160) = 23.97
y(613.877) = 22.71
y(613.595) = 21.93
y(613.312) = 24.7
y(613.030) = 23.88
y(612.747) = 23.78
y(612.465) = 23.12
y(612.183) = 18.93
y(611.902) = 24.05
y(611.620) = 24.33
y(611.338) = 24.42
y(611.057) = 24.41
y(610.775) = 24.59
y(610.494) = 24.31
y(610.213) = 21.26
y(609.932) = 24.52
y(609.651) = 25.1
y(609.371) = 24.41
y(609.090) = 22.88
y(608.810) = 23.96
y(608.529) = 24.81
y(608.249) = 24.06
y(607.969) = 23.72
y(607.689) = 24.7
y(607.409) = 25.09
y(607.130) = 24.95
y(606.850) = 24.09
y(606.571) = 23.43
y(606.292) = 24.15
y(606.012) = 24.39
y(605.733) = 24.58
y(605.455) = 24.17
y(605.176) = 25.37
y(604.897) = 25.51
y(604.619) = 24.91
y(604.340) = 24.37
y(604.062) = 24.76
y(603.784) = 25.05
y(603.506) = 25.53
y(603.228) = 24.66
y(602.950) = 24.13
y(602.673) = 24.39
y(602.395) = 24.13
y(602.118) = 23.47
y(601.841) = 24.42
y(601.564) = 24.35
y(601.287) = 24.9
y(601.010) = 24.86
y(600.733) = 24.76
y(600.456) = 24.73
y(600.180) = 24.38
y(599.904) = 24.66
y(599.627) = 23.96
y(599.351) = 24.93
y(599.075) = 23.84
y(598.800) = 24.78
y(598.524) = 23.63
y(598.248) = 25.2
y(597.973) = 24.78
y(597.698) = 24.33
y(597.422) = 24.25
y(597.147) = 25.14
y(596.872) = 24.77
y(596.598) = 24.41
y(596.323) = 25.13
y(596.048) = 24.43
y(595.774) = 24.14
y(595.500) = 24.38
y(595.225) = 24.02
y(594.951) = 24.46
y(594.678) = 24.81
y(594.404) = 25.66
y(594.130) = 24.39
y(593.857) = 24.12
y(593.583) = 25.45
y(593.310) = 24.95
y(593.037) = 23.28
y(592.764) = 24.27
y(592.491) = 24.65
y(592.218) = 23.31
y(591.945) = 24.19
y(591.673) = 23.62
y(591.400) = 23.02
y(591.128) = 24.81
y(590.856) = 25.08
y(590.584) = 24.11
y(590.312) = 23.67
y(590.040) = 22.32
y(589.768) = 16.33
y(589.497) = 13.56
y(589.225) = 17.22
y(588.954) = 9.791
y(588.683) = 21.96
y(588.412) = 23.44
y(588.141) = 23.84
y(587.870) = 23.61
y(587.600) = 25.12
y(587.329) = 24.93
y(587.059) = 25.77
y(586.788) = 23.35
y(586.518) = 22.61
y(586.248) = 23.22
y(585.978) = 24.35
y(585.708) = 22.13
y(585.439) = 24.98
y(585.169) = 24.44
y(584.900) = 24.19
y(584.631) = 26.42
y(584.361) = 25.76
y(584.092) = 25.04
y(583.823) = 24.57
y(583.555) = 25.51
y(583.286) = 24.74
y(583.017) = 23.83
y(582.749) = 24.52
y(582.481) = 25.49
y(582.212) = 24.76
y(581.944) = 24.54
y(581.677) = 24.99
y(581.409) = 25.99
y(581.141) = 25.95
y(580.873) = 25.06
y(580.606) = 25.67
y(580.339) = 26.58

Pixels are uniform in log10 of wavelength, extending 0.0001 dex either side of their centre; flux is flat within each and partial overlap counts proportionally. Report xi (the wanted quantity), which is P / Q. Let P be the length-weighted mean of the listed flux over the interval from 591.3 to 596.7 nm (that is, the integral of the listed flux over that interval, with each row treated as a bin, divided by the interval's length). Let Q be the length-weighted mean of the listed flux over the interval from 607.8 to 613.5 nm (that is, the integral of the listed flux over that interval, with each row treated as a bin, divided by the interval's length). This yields 1.02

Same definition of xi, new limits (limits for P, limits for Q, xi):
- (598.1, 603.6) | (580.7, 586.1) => 0.98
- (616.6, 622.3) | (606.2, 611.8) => 0.98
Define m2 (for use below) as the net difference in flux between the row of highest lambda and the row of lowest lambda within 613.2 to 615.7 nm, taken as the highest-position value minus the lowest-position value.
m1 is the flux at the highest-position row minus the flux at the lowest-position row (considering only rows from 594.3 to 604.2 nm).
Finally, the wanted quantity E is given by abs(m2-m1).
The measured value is 0.1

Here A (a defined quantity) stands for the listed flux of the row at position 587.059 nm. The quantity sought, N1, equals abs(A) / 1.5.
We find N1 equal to 17.2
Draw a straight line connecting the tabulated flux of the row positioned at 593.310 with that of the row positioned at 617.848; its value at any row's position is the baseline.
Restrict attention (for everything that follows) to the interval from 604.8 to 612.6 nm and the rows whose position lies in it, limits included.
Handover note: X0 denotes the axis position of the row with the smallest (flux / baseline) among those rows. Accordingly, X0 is 612.183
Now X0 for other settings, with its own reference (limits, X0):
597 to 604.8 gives 602.118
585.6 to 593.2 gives 588.954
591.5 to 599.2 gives 593.037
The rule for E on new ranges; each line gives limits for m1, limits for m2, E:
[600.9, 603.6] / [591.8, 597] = 0.1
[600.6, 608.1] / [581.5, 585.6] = 1.0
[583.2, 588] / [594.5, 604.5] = 0.7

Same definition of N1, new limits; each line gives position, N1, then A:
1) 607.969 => 15.8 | 23.72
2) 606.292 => 16.1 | 24.15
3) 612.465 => 15.4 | 23.12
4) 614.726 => 16.5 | 24.77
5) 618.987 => 15.2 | 22.81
